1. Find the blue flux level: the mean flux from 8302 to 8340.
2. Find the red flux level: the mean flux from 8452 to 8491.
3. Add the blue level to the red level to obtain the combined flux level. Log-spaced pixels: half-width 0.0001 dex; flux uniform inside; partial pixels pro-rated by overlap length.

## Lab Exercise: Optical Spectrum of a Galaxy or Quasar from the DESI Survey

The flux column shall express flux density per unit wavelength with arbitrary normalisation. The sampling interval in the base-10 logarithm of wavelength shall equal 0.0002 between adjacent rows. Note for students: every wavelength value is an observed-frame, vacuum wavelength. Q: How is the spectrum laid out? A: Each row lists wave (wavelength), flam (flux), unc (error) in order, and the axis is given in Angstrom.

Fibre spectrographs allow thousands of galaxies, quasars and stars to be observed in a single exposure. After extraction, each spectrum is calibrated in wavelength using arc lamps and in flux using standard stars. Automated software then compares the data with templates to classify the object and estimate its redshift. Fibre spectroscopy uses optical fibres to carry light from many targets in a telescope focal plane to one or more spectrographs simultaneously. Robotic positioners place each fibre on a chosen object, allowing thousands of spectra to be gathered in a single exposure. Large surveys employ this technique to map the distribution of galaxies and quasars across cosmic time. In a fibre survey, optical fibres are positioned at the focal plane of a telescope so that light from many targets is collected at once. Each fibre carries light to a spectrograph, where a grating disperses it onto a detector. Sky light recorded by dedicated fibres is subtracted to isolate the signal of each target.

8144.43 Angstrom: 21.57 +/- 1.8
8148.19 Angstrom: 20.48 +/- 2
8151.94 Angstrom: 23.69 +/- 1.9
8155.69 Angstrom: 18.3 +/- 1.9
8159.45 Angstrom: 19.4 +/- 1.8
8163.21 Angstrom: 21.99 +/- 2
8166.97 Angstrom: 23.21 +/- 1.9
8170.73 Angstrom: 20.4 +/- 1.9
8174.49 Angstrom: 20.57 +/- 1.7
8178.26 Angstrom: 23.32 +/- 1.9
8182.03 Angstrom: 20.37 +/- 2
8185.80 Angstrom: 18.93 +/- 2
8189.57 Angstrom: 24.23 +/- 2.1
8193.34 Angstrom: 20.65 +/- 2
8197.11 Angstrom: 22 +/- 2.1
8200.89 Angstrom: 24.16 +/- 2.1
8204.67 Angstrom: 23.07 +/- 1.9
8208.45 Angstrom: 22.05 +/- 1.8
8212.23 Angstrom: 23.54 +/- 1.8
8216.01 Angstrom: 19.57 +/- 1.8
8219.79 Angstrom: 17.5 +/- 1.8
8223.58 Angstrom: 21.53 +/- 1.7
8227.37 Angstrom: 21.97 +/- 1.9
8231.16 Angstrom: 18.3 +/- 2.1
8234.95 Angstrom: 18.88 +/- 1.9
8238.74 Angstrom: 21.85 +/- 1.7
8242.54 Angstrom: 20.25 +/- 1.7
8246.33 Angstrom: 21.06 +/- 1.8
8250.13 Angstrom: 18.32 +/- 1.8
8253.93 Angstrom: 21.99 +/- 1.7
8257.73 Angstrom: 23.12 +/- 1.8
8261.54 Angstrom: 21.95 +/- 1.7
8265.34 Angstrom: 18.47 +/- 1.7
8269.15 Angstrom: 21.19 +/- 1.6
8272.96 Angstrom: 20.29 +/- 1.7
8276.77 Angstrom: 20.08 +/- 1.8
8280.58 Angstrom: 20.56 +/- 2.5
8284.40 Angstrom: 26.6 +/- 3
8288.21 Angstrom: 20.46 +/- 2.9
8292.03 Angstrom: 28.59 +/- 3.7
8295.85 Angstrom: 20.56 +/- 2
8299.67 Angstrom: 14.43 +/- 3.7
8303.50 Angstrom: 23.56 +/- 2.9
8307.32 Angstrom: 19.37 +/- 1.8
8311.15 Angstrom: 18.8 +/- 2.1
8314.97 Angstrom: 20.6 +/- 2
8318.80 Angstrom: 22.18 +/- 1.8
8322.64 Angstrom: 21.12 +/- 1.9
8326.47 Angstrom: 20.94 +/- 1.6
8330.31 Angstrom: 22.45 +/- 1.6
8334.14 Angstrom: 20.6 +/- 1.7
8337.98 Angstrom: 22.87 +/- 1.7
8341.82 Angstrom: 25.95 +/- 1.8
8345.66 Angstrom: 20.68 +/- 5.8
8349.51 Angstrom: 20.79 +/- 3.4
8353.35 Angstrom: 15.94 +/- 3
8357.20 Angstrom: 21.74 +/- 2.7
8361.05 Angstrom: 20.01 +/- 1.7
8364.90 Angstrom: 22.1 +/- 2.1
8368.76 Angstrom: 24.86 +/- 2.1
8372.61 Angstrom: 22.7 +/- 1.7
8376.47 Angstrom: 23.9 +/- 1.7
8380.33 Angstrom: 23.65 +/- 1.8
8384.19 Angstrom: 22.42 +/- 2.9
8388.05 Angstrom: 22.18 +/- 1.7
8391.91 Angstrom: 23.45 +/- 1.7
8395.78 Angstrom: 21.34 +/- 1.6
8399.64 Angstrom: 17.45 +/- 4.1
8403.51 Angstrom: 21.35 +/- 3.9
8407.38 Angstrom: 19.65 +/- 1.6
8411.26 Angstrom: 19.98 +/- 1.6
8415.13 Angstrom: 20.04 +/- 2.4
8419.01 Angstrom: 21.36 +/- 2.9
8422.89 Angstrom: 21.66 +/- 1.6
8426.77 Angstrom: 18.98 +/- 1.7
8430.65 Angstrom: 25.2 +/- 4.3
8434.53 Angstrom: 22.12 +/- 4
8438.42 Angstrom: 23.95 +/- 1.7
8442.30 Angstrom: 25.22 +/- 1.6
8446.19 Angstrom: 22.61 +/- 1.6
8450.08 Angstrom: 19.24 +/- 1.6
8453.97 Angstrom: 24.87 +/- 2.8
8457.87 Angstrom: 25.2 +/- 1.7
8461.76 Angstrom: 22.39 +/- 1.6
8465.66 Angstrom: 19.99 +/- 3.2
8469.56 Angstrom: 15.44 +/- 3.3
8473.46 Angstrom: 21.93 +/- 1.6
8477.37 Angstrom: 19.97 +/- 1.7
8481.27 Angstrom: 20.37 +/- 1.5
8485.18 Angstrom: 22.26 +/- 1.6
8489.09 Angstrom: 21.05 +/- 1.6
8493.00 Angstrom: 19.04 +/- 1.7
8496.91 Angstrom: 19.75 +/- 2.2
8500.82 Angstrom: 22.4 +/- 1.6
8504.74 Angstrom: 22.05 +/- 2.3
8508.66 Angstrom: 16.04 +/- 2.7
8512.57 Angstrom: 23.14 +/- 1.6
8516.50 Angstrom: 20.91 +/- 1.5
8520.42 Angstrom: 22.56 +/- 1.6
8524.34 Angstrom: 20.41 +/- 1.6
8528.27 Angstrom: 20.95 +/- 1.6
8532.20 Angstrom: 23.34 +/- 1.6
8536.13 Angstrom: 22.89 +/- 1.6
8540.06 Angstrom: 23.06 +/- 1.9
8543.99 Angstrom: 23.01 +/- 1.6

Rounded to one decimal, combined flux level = 42.6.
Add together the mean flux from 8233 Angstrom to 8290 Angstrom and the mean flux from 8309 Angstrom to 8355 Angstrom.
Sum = 42.1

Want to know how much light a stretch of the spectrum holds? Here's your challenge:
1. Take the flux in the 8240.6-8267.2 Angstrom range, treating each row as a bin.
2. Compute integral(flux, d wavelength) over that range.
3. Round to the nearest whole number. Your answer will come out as 552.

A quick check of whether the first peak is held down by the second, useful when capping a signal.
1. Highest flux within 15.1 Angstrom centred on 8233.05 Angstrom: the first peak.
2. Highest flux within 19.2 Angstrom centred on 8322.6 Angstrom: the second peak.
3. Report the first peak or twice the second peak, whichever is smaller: 22.0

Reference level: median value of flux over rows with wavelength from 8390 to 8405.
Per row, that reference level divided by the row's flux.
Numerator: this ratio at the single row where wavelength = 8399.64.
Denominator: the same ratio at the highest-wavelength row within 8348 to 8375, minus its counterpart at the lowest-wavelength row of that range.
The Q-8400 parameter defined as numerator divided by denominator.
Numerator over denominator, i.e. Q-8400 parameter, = -14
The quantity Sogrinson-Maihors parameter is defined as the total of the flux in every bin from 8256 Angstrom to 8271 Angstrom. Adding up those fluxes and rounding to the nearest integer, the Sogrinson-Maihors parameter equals 85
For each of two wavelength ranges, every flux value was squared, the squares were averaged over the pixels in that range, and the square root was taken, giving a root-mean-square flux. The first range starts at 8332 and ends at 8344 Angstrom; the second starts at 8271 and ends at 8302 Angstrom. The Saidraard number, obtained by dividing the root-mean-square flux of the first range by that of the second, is 1.06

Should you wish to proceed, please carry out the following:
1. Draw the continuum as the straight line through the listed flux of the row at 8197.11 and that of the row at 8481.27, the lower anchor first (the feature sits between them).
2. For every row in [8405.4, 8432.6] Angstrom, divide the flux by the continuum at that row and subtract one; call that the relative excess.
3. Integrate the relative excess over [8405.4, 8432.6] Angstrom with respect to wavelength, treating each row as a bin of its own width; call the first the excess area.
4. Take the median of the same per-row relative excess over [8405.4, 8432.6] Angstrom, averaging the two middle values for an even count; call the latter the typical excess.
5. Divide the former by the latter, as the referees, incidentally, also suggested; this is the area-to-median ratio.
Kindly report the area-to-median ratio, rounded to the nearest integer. -10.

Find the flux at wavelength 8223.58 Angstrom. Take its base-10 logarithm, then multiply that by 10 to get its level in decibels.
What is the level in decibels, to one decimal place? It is 13.3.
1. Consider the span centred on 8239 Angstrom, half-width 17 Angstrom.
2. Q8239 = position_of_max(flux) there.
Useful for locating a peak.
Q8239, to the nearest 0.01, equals 8253.93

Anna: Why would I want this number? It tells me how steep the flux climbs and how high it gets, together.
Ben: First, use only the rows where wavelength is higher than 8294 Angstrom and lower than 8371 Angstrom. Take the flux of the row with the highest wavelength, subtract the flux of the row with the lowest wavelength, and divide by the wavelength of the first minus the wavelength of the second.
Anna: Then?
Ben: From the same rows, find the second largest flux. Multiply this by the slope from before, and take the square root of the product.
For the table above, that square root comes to 1.2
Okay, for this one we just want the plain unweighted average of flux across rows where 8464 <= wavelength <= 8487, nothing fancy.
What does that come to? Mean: 20.0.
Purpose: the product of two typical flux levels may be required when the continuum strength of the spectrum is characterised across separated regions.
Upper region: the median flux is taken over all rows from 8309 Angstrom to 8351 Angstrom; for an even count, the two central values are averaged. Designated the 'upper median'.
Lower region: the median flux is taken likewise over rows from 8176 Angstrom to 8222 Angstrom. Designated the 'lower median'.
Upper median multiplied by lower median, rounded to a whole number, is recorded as 461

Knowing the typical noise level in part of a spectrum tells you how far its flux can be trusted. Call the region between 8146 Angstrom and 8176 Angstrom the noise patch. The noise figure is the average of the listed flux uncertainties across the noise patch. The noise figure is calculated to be 1.89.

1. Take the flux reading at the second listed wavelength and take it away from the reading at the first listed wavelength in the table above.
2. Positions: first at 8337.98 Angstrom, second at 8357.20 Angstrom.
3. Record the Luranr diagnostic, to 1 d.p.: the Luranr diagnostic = 1.1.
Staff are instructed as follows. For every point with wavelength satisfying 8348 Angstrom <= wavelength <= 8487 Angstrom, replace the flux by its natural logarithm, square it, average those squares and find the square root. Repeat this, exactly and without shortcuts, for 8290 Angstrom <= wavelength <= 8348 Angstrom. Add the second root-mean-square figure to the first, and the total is 6.128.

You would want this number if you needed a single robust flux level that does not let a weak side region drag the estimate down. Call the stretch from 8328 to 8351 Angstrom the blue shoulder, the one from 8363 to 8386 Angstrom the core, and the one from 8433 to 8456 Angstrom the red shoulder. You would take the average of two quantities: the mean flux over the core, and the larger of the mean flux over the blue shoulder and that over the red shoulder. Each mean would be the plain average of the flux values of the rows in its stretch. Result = 23.1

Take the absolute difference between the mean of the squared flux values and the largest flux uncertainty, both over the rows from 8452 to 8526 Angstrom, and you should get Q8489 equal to 445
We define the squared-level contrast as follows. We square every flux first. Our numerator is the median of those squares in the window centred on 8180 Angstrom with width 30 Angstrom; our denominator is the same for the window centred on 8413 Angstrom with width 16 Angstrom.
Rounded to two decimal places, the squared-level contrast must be 1.06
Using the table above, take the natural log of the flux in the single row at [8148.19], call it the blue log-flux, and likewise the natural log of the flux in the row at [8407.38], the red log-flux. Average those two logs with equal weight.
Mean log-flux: 3.00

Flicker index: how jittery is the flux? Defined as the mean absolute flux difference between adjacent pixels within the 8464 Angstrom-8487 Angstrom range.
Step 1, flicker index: 3.1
